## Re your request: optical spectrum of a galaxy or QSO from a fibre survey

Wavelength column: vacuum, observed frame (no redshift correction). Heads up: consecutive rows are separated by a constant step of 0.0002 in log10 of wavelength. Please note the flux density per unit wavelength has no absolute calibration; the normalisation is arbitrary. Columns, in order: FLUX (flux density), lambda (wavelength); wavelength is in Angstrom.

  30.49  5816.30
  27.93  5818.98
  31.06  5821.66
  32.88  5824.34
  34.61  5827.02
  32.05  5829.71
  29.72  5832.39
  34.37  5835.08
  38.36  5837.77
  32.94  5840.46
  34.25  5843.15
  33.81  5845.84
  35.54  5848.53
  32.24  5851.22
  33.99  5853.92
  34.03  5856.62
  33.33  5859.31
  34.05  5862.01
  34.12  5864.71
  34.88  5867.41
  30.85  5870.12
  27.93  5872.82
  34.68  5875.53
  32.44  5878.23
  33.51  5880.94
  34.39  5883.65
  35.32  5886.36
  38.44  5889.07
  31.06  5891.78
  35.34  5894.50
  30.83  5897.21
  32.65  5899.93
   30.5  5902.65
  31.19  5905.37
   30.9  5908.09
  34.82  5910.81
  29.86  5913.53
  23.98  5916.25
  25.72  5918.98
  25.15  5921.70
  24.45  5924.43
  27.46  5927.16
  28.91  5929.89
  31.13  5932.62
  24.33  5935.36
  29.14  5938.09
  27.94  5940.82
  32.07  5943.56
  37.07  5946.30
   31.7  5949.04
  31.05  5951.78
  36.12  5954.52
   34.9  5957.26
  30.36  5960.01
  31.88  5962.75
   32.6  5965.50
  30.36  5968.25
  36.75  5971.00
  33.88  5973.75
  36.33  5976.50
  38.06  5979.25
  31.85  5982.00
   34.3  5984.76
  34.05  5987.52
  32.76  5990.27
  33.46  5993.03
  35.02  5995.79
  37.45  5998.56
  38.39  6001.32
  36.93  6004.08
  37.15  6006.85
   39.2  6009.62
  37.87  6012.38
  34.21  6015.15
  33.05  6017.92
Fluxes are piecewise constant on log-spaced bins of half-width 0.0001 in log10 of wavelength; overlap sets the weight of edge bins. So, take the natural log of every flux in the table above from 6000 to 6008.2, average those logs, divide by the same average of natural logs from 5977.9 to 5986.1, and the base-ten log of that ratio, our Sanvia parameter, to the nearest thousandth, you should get 0.010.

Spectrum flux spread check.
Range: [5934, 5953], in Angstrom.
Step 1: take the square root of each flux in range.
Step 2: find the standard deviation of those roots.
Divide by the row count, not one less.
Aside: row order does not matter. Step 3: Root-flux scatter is 0.33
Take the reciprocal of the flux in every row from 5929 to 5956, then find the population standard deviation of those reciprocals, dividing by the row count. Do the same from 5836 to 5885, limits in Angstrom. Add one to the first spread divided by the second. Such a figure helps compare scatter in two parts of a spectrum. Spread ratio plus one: 3.0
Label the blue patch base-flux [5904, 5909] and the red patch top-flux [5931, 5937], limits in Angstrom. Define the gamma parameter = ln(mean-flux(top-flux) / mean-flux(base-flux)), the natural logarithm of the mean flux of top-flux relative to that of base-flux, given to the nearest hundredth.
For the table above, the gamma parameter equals -0.11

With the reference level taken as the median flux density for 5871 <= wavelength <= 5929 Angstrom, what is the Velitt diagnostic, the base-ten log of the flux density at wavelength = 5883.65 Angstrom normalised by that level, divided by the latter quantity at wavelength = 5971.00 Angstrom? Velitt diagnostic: 0.61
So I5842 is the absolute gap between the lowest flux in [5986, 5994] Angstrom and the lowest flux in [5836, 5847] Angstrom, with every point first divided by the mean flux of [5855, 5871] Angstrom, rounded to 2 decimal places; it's 0.01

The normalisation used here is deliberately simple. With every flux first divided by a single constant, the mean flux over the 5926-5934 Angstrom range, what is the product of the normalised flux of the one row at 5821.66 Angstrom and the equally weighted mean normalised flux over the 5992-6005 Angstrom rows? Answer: 1.32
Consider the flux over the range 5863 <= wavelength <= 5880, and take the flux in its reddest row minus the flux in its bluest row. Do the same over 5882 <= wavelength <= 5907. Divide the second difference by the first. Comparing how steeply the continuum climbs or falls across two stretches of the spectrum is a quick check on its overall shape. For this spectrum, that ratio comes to 2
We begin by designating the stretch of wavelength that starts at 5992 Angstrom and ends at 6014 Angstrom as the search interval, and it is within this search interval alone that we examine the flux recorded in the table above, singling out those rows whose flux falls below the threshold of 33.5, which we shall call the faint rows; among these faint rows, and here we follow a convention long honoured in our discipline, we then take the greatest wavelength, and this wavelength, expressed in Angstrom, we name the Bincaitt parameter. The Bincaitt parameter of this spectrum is 5993.03 Angstrom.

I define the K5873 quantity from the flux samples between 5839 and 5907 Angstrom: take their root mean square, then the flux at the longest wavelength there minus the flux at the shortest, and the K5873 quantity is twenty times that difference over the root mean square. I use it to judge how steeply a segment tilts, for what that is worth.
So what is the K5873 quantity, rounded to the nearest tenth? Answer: -1.0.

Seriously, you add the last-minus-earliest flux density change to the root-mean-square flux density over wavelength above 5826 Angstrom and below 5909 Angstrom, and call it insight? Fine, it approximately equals 30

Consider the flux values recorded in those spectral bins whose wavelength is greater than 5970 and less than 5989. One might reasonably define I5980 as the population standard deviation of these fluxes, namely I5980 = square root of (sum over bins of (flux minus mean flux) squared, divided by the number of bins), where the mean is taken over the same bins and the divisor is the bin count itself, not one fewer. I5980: 1.96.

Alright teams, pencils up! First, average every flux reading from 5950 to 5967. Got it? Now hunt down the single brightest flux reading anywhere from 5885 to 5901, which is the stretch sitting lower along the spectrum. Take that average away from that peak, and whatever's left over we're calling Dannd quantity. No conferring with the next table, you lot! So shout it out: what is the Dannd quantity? 6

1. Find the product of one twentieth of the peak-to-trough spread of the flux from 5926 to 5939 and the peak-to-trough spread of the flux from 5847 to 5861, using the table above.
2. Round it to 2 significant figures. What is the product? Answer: 1.1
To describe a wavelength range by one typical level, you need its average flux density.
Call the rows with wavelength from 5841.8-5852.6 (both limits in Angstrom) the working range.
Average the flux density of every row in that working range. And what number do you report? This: 34.0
